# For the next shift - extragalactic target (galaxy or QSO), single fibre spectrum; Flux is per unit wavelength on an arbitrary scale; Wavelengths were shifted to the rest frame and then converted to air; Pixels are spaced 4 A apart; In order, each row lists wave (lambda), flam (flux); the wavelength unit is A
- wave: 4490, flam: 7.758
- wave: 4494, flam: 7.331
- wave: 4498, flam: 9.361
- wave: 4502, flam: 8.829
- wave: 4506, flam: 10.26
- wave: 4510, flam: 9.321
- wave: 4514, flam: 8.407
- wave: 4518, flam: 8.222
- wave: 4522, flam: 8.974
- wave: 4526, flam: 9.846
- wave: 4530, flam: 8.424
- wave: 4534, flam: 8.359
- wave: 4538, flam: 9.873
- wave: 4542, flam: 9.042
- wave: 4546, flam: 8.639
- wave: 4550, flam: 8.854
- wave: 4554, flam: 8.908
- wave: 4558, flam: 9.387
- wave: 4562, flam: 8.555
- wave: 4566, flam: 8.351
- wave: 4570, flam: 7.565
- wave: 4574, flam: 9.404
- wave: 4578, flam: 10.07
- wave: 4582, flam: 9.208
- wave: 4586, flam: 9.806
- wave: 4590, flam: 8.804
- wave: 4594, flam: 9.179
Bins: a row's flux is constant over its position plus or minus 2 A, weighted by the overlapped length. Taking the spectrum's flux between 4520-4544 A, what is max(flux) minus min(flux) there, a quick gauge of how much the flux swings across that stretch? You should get 1.5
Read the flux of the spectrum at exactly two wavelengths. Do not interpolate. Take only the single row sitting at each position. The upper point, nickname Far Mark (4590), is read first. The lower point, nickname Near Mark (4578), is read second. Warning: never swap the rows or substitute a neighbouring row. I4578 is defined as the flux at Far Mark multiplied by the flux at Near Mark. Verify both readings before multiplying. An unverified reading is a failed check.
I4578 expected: 89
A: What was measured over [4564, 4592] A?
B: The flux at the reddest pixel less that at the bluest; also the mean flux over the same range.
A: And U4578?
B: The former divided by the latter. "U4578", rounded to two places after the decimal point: 0.05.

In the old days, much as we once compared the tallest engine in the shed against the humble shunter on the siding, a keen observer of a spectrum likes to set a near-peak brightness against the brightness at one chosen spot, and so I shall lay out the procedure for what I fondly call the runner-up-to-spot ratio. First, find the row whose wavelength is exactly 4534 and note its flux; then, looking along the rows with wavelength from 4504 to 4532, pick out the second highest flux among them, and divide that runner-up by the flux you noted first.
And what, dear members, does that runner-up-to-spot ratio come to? 1.18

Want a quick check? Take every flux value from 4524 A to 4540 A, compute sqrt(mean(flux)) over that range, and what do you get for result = 3.02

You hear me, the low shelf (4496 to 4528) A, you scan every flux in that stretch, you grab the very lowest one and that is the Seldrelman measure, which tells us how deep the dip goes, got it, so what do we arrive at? 8.222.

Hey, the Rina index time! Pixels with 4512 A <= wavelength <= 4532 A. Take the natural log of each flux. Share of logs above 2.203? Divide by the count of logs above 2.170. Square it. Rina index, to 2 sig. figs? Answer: 0.010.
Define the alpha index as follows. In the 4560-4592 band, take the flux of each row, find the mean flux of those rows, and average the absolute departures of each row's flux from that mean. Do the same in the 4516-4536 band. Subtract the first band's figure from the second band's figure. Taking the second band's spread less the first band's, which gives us -0.1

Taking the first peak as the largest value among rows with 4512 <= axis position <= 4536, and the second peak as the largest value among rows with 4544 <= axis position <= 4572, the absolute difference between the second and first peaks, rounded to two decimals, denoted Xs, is 0.46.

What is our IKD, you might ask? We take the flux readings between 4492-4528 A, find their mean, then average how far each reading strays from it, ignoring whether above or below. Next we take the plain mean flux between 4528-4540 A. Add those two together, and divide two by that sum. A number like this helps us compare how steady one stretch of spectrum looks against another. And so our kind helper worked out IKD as 0.209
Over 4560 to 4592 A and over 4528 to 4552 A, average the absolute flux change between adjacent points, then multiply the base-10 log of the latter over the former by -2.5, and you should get 0.37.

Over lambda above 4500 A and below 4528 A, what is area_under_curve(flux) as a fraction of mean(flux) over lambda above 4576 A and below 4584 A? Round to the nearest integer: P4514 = 27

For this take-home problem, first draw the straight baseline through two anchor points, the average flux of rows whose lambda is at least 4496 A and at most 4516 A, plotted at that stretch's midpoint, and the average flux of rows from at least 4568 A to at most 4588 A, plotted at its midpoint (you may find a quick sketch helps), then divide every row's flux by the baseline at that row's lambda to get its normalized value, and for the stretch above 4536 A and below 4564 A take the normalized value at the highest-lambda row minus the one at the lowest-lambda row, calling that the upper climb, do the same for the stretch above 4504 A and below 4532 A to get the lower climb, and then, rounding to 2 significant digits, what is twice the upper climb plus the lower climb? -0.48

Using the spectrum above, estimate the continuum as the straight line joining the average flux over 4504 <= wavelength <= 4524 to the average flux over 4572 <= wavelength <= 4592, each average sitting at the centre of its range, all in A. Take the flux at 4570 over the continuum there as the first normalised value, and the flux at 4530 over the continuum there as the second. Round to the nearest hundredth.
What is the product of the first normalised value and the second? 0.74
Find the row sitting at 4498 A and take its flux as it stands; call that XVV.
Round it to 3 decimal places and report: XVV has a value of 9.361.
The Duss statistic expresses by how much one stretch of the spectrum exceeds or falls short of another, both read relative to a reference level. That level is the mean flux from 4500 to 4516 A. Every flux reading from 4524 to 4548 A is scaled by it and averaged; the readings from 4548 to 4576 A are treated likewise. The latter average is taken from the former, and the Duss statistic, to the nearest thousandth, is 0.034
